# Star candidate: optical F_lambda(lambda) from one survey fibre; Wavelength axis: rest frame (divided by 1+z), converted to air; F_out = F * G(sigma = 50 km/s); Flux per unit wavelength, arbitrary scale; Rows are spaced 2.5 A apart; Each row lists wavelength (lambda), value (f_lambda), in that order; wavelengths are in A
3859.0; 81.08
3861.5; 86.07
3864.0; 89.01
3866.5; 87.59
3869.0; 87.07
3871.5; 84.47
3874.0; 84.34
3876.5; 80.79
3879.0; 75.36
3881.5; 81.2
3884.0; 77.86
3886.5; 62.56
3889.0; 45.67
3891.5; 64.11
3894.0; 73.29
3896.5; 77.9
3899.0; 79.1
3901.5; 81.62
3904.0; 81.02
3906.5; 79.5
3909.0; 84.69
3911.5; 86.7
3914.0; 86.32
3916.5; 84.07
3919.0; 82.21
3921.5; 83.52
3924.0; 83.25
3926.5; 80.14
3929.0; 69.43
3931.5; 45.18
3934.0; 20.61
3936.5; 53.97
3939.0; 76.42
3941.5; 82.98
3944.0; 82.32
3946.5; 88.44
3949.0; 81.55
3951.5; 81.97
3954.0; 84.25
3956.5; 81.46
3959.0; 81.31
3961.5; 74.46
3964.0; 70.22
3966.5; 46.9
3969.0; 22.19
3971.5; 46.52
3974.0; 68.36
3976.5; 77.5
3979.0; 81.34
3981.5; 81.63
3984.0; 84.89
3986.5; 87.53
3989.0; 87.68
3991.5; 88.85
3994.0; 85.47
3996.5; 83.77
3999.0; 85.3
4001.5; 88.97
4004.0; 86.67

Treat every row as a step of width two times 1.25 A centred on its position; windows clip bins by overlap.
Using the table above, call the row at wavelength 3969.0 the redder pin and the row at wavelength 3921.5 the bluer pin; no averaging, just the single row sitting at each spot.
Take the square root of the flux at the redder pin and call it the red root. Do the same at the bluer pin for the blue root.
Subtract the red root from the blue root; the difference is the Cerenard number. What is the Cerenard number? 4.4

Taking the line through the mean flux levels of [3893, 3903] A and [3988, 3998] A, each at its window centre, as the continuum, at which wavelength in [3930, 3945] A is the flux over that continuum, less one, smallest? 3934.0 A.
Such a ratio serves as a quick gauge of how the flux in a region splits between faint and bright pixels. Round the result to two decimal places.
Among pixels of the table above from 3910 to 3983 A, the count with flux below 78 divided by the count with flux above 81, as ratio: 0.75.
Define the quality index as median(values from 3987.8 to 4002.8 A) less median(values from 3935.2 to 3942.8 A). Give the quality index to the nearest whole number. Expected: 10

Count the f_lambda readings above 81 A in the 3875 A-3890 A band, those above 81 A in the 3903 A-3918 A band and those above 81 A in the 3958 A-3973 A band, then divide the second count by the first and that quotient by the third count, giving 5.0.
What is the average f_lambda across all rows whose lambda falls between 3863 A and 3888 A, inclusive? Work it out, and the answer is 81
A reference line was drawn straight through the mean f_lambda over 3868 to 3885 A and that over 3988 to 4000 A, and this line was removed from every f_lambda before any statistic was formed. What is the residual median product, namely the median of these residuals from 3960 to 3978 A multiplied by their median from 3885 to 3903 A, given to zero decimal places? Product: 153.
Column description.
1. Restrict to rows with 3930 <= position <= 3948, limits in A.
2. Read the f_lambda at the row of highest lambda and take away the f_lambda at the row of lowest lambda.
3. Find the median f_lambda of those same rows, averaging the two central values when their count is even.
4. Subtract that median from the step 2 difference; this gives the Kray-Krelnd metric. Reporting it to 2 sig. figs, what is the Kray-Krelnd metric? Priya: -33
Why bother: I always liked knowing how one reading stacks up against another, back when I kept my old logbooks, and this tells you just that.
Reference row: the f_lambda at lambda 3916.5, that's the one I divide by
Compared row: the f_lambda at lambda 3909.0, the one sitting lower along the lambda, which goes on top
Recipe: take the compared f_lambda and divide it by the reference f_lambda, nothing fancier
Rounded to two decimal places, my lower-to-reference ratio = 1.01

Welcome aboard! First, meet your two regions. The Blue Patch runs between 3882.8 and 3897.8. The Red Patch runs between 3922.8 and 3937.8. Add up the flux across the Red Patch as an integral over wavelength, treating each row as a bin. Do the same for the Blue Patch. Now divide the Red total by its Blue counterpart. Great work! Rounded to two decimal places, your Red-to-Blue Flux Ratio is 0.88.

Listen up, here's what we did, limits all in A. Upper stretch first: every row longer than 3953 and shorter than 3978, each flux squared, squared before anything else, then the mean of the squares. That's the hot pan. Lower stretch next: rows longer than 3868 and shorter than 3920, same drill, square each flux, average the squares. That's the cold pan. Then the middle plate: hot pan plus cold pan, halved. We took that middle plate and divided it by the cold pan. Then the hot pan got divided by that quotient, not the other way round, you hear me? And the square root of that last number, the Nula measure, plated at 72.8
